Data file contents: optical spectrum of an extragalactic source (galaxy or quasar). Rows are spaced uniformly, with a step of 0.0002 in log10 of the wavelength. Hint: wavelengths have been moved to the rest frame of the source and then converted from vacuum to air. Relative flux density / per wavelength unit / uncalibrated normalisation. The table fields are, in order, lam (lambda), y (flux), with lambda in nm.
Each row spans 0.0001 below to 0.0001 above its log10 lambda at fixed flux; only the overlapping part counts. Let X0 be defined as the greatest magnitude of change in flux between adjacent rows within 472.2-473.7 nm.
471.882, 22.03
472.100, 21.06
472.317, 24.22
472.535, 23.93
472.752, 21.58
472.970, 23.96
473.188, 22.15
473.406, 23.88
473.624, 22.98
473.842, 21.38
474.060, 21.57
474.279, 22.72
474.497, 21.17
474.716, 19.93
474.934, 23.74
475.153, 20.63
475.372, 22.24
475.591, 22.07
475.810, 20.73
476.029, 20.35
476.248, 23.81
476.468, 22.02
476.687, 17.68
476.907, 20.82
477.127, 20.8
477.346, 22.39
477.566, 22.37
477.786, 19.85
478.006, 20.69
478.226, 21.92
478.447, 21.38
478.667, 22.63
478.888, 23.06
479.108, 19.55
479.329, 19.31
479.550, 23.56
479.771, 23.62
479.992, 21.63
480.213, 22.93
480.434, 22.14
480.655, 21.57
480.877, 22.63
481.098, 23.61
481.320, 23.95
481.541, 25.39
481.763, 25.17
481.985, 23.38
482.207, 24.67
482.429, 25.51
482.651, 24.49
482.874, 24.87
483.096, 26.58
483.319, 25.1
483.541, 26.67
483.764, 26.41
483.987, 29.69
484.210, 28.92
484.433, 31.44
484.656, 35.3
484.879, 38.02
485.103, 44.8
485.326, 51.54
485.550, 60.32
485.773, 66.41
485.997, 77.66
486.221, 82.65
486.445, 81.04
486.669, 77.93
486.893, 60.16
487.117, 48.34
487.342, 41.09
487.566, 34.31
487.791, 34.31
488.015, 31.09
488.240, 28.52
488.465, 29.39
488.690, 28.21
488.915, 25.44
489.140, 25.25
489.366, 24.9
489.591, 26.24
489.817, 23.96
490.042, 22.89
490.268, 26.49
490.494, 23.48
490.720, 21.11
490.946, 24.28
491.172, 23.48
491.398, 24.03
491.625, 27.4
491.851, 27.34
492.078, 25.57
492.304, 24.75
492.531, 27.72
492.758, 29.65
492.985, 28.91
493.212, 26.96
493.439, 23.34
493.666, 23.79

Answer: 2.4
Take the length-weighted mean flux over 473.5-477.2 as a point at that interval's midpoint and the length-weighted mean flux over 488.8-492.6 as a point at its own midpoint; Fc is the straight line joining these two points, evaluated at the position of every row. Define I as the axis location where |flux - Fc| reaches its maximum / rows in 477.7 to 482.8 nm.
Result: 479.329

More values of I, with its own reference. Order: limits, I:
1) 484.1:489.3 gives 486.221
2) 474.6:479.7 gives 476.687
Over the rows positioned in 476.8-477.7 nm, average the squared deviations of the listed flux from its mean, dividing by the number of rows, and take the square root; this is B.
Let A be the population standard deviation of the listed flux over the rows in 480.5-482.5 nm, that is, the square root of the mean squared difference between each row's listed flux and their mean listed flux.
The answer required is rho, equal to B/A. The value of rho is 0.6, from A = 1.3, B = 0.79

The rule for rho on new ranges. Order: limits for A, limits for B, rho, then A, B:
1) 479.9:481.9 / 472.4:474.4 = 0.8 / 1.3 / 1.01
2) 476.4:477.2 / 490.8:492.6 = 1.0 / 1.6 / 1.59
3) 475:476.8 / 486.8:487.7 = 5.6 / 1.7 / 9.58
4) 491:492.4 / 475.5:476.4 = 0.9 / 1.5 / 1.36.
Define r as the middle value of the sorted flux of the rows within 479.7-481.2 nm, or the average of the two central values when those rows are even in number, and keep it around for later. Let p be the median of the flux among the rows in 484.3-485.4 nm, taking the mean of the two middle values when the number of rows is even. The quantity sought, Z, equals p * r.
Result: 860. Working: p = 38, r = 22.6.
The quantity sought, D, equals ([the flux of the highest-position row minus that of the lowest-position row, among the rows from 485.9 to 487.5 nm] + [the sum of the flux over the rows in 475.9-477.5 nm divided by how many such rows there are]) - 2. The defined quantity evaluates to -17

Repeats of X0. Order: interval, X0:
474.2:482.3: 4.3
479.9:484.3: 3.3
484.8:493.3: 17.8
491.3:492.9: 3.4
